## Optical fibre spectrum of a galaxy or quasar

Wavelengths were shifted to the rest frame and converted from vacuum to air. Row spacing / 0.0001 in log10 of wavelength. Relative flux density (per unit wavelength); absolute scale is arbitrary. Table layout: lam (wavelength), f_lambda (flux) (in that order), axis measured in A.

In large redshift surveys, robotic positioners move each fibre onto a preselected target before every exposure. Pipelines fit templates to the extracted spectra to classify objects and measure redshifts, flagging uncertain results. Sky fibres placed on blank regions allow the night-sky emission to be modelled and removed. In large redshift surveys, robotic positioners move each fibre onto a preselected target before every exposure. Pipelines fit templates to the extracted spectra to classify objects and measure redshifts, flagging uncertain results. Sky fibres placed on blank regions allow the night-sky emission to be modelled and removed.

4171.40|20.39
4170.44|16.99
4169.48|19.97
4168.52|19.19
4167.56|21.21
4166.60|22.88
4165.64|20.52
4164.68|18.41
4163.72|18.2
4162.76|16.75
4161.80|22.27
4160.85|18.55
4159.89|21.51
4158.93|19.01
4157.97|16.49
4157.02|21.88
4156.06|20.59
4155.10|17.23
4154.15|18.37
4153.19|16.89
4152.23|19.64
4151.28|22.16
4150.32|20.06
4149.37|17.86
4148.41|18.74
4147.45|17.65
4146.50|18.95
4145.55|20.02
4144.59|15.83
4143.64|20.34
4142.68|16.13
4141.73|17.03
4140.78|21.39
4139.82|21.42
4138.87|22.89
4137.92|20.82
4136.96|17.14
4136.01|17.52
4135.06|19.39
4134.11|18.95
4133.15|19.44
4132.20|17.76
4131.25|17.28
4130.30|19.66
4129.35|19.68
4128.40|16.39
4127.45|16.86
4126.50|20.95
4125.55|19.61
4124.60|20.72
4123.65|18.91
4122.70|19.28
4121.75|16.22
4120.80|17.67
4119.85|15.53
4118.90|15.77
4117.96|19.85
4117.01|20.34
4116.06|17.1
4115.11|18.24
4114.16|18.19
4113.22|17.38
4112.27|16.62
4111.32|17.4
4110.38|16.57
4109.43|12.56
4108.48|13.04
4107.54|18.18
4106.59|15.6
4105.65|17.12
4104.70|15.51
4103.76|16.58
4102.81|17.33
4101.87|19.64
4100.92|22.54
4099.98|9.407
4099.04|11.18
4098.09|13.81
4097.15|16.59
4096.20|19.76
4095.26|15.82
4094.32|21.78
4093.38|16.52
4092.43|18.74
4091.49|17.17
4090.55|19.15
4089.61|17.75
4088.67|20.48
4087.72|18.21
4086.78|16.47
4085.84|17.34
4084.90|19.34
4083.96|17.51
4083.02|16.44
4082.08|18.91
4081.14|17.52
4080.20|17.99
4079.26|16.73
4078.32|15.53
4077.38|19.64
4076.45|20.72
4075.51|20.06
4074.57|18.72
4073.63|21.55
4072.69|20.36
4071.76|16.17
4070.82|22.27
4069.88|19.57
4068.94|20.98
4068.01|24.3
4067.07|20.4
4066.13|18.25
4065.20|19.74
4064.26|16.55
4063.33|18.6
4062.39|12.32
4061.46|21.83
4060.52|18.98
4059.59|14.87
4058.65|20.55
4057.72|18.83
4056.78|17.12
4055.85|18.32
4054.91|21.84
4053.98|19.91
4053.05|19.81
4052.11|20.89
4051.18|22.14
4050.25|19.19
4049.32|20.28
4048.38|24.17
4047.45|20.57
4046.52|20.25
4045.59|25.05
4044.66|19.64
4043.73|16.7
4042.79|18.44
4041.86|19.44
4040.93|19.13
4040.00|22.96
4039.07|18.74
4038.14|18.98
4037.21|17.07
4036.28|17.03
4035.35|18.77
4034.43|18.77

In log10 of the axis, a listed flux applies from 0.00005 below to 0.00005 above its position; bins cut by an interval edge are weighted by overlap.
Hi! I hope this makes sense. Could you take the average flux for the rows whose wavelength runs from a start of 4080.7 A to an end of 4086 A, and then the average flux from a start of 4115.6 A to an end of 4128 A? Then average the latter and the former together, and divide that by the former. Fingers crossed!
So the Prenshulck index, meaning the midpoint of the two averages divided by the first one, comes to 1.01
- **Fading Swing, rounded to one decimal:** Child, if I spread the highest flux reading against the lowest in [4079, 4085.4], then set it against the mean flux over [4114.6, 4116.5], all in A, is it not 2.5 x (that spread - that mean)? -36.9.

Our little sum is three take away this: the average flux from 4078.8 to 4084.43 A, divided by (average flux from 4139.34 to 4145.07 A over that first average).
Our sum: -13.4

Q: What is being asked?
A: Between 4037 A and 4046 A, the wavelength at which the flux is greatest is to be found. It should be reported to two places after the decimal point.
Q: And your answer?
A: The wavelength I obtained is 4045.59 A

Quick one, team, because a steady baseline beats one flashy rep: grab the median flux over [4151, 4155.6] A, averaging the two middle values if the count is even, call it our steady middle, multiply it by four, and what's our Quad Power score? 73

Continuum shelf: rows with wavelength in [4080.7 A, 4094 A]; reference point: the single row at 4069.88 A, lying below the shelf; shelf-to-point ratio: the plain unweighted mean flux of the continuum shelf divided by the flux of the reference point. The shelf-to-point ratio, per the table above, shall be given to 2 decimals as 0.92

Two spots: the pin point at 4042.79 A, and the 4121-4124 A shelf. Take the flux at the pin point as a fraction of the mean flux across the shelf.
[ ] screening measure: 1.02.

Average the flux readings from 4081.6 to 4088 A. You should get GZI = 17.7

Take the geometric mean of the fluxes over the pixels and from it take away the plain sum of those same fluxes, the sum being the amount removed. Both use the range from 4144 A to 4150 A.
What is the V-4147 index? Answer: -91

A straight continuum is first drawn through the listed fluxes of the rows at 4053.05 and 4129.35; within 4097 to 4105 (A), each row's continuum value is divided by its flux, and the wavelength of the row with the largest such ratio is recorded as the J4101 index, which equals 4099.98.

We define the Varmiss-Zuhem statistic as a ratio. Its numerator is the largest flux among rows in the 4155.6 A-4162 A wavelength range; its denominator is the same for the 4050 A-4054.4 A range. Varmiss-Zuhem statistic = 1.01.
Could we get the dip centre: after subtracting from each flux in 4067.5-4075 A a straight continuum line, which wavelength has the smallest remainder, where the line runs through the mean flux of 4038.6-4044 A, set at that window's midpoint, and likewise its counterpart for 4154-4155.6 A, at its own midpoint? 4071.76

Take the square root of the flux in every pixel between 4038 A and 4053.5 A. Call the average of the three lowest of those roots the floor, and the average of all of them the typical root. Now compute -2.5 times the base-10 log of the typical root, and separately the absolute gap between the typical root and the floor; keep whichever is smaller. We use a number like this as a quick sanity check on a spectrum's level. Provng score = -1.64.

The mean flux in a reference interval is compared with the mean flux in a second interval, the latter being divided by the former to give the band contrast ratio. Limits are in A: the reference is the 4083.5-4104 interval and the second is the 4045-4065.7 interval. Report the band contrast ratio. 1.13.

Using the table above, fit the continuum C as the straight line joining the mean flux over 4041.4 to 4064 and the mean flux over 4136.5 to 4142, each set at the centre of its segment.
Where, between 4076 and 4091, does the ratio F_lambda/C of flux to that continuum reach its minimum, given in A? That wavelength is 4078.32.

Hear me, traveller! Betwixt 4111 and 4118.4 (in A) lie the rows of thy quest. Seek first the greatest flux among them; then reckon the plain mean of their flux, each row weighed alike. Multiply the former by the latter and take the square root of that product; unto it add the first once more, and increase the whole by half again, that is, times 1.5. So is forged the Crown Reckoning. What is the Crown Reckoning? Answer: 59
